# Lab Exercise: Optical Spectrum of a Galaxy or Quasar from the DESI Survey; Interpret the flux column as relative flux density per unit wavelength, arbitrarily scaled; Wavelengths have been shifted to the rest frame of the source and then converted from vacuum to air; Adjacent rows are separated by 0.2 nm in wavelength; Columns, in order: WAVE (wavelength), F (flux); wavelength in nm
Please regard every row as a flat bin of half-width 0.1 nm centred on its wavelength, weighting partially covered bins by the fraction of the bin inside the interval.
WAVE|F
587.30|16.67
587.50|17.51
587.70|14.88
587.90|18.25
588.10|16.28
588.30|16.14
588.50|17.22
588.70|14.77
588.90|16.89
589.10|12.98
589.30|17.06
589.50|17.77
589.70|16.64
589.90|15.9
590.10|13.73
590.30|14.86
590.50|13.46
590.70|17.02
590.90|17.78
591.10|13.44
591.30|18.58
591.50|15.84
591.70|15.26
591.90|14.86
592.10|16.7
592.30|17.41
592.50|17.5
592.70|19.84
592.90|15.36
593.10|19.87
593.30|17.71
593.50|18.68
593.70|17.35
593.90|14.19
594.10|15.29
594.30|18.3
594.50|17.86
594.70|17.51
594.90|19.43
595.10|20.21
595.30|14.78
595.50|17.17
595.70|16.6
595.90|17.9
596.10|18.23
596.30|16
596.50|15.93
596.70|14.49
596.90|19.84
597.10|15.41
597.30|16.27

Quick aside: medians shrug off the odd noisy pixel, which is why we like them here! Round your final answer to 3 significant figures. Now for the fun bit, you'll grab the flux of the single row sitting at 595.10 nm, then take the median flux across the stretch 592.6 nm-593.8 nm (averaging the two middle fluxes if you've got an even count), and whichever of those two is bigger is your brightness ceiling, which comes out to 20.2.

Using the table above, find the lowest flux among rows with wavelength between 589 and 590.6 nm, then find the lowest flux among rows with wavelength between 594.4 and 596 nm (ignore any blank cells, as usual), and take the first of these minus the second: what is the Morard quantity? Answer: -1.8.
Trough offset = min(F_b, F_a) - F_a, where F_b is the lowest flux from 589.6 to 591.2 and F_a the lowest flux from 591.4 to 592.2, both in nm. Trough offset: -1.4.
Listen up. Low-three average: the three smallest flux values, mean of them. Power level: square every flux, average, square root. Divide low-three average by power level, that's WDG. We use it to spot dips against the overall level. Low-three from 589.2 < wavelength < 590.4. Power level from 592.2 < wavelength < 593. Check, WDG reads 0.843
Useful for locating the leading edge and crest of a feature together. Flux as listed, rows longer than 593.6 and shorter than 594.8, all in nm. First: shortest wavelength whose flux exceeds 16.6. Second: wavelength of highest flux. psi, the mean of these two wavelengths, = 594.00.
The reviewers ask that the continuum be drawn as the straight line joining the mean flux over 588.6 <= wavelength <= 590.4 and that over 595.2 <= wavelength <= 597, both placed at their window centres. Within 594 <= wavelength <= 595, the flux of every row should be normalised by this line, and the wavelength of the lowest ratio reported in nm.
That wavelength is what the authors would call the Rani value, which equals 594.10 nm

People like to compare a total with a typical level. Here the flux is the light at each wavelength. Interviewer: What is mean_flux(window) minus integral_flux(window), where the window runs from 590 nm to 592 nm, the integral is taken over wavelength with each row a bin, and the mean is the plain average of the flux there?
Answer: -15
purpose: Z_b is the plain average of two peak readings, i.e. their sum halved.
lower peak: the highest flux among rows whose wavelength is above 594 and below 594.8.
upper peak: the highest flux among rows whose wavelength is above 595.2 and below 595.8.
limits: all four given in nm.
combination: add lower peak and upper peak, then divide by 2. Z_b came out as 17.7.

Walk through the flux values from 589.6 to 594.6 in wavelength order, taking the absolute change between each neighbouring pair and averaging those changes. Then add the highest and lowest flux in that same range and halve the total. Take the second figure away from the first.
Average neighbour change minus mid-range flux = -14.6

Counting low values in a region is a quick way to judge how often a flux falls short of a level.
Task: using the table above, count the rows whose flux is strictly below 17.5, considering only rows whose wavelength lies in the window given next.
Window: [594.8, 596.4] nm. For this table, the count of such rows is 4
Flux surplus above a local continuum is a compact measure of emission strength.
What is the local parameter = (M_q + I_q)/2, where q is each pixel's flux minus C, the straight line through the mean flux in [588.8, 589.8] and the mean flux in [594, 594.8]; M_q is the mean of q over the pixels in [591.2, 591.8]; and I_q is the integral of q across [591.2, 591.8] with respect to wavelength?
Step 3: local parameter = -0.1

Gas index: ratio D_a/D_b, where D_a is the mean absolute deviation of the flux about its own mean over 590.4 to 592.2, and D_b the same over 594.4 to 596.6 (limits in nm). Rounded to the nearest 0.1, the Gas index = 1.2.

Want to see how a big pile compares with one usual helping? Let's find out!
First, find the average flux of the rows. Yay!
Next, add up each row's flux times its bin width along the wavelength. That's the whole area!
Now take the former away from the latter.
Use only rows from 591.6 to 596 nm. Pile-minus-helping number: 58.7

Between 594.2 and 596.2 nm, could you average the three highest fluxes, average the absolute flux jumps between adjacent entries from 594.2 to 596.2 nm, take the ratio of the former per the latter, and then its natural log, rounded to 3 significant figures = 2.55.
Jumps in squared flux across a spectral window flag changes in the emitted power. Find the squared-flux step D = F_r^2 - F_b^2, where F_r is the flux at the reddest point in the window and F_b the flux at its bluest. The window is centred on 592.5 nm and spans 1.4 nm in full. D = 174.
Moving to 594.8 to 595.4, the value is -159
